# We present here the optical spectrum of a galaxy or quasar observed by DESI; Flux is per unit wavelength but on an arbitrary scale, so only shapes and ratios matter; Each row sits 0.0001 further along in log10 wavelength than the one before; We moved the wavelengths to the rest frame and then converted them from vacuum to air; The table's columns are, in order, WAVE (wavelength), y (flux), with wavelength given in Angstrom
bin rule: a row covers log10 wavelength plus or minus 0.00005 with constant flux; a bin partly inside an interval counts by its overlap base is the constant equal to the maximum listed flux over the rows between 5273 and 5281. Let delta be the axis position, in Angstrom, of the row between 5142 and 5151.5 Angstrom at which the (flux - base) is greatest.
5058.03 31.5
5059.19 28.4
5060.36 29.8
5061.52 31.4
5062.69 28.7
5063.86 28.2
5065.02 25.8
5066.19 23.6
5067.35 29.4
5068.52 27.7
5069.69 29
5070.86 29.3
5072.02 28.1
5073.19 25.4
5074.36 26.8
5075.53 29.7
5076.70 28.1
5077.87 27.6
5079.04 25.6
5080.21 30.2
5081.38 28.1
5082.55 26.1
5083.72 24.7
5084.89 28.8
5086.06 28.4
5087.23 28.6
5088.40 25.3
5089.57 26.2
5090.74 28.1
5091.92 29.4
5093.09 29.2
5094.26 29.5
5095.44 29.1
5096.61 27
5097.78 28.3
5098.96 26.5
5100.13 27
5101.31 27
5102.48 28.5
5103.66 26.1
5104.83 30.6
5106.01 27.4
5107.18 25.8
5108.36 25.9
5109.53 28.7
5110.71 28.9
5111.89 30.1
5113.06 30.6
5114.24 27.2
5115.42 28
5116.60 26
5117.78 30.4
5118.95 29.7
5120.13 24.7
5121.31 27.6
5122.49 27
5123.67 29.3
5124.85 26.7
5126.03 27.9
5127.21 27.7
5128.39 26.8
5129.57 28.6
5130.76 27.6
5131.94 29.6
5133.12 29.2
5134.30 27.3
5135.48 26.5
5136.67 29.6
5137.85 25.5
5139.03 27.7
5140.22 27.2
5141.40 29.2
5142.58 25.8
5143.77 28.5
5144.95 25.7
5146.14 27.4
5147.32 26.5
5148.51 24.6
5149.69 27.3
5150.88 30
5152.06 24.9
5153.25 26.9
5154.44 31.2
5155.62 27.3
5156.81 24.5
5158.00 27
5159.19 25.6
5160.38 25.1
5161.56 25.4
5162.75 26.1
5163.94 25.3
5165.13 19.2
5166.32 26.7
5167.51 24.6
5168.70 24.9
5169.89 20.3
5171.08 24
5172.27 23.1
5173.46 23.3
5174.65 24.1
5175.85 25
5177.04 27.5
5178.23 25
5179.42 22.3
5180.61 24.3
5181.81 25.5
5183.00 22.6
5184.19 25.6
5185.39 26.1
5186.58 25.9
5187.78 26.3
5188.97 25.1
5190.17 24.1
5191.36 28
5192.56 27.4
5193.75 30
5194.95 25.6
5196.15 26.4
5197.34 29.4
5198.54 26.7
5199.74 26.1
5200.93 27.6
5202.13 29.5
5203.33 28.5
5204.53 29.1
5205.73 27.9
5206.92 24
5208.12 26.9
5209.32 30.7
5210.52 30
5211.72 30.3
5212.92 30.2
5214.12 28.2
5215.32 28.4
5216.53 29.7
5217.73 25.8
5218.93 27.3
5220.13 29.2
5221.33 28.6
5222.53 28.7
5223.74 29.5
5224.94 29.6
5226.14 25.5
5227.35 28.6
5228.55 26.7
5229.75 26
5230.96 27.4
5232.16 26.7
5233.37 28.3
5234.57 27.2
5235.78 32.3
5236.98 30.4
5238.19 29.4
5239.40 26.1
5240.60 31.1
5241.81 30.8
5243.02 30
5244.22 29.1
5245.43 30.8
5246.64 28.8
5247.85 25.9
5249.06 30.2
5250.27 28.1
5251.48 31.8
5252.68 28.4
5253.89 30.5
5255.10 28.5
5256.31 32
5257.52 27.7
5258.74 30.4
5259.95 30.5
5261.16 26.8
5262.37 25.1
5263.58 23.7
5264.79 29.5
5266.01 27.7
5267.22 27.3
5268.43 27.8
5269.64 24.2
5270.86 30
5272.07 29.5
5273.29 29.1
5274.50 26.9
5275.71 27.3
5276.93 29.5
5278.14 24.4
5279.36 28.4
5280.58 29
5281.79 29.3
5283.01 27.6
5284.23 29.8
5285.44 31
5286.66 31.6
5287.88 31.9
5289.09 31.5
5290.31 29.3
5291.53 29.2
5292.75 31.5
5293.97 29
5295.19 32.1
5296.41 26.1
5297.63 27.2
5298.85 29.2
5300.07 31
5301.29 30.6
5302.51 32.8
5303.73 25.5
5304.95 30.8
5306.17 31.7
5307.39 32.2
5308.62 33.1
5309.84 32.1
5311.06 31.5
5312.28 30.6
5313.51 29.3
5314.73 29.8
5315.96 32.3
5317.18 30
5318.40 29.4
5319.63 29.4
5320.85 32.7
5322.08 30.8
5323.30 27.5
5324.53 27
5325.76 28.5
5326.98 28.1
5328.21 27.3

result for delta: 5150.88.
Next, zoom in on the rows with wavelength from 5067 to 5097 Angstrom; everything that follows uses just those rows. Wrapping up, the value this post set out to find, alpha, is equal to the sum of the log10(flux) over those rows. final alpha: 37.6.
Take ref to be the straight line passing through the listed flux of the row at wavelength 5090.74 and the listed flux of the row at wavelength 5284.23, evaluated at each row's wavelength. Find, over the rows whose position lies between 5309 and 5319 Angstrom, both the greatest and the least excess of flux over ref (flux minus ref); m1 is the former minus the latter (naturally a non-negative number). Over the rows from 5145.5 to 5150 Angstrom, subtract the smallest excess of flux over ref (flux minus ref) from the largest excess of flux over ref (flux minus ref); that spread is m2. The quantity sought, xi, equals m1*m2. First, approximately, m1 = 3.0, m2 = 2.8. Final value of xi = 8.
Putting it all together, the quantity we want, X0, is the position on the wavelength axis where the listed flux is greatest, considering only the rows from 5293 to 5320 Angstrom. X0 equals 5308.62 Angstrom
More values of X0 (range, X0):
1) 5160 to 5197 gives 5193.75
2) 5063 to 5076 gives 5075.53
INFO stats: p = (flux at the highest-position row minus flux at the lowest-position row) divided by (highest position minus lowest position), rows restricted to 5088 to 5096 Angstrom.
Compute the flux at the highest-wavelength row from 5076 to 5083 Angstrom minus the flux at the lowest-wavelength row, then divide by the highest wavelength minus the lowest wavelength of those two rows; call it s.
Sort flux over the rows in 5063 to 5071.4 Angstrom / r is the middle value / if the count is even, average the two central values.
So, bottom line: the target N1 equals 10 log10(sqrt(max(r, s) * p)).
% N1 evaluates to 5.9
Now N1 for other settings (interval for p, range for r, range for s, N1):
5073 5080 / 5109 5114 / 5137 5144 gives 0.0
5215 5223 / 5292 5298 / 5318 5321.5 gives 0.4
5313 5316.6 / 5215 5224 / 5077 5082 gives 7.7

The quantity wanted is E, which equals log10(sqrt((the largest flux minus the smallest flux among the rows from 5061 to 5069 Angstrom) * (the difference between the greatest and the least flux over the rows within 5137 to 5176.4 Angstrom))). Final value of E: 0.99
